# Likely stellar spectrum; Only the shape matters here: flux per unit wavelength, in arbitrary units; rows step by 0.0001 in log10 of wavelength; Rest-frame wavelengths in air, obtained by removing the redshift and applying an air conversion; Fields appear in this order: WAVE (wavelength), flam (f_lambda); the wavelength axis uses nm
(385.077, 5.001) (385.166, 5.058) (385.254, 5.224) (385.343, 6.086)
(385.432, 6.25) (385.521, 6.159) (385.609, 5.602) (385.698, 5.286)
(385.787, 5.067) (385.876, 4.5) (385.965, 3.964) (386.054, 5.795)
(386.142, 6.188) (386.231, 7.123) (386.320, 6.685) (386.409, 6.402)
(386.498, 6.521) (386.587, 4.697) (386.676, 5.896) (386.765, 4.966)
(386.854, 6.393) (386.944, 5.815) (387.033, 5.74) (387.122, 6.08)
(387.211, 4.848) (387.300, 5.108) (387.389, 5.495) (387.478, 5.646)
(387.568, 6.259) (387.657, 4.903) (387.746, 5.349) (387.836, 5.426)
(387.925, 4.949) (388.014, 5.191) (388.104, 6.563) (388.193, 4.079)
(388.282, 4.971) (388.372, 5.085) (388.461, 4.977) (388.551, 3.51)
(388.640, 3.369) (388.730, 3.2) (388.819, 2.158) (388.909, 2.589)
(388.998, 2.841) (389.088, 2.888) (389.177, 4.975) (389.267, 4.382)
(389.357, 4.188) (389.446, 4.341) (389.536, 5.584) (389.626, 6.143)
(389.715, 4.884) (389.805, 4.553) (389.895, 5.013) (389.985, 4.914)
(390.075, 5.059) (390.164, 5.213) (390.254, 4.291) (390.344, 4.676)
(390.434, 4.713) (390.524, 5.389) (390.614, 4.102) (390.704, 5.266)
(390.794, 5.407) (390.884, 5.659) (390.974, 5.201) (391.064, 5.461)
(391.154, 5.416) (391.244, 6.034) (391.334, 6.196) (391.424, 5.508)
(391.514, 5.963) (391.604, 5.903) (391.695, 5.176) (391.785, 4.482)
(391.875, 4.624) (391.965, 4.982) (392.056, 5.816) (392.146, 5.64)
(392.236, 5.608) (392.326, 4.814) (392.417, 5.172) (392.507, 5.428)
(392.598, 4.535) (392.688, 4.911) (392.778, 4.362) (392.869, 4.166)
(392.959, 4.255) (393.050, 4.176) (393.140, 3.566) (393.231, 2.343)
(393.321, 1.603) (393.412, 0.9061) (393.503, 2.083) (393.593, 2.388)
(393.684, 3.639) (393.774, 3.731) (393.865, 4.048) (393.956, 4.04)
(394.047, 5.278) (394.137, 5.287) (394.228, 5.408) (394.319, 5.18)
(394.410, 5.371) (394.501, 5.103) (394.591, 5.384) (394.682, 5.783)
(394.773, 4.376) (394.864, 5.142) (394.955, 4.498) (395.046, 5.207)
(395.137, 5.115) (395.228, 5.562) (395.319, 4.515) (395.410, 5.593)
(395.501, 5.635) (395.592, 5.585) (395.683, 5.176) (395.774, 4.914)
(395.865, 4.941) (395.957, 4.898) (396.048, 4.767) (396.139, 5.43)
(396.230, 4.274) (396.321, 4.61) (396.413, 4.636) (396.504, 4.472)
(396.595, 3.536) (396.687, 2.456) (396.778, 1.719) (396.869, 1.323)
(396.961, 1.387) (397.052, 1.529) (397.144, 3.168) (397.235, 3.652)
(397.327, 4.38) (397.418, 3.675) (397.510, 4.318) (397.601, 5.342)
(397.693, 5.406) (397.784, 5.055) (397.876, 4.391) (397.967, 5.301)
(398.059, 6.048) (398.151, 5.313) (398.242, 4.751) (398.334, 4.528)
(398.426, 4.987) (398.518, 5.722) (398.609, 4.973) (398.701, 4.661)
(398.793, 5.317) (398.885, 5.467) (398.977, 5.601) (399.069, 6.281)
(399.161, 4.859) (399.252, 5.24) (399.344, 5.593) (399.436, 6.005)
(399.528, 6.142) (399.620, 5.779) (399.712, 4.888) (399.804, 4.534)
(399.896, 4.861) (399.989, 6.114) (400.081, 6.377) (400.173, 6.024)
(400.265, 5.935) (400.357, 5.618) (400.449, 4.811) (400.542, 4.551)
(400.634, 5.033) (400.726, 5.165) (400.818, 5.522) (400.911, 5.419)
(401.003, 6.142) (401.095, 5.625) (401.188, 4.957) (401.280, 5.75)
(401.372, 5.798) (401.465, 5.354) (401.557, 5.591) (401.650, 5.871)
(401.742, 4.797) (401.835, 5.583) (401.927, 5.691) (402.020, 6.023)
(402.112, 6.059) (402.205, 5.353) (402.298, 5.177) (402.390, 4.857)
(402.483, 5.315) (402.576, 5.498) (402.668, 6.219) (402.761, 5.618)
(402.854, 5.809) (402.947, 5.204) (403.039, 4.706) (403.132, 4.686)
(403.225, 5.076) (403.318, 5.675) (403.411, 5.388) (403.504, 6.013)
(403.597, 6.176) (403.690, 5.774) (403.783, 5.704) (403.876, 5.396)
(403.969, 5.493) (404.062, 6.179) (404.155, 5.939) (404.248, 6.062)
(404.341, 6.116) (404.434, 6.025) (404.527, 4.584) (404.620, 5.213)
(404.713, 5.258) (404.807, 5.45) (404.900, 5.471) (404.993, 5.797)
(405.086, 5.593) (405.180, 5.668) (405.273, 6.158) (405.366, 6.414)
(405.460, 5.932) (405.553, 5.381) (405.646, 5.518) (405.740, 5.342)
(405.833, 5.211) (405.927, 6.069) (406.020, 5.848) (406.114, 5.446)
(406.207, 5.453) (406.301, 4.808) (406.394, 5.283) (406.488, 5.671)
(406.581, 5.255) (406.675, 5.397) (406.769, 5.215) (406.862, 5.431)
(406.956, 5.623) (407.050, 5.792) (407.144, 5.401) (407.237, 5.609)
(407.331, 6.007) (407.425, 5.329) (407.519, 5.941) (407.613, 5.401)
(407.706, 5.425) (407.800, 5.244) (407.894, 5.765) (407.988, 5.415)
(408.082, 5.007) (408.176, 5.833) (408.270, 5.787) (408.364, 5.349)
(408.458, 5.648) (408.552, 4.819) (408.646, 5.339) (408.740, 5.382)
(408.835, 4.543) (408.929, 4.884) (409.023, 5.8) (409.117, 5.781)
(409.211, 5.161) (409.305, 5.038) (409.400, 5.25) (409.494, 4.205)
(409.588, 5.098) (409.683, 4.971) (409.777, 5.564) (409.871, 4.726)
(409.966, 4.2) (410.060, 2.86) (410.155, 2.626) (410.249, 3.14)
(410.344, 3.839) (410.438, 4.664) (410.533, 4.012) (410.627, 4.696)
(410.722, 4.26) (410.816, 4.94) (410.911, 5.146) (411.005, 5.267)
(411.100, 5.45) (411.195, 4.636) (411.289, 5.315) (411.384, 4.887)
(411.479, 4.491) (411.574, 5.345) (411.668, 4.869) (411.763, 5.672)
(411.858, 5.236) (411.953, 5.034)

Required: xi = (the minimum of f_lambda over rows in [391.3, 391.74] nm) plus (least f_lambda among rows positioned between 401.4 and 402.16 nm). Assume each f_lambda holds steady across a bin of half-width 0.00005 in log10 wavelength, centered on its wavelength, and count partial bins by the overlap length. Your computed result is 10.0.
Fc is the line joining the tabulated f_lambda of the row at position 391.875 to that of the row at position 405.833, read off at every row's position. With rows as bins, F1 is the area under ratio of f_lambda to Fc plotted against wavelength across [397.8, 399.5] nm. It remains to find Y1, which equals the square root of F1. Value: 1.4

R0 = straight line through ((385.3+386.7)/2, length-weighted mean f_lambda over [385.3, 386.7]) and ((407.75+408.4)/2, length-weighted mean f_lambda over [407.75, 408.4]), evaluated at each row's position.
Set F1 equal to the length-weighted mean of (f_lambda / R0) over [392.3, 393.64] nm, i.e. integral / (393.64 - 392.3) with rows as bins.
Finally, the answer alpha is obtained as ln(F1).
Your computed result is -0.45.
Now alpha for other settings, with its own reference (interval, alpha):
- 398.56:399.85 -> -0.04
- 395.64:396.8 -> -0.26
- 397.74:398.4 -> -0.11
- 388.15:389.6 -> -0.37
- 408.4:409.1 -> -0.05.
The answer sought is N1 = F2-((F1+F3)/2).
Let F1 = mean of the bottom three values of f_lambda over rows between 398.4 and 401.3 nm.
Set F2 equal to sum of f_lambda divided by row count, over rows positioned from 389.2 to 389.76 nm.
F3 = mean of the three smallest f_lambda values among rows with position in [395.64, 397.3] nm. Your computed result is 1.9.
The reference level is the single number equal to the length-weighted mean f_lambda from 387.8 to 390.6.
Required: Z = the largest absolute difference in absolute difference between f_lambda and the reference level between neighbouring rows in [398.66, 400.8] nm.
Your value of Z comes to 1.42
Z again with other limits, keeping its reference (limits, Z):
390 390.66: 0.68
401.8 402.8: 0.72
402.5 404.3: 0.72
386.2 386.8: 1.82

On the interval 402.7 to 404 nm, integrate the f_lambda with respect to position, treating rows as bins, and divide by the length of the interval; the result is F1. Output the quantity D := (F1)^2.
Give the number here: 30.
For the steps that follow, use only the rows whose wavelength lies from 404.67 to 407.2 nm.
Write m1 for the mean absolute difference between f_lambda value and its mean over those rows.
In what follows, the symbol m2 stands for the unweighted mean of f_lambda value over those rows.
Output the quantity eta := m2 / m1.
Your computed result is 21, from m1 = 0.26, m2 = 5.6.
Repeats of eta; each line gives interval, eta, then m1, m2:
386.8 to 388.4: 11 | 0.50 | 5.4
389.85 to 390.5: 20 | 0.24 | 4.8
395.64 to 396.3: 21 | 0.23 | 4.9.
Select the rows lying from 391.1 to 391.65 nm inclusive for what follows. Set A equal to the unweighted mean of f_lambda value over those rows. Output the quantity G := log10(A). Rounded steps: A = 5.8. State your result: 0.77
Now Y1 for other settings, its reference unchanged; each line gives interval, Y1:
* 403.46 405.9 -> 1.6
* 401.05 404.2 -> 1.9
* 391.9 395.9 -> 2.0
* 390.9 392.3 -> 1.3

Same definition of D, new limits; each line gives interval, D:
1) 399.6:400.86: 29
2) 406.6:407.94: 31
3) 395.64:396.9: 17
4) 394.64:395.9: 26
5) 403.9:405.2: 32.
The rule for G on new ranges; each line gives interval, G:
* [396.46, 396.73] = 0.54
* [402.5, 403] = 0.75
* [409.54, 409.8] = 0.72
